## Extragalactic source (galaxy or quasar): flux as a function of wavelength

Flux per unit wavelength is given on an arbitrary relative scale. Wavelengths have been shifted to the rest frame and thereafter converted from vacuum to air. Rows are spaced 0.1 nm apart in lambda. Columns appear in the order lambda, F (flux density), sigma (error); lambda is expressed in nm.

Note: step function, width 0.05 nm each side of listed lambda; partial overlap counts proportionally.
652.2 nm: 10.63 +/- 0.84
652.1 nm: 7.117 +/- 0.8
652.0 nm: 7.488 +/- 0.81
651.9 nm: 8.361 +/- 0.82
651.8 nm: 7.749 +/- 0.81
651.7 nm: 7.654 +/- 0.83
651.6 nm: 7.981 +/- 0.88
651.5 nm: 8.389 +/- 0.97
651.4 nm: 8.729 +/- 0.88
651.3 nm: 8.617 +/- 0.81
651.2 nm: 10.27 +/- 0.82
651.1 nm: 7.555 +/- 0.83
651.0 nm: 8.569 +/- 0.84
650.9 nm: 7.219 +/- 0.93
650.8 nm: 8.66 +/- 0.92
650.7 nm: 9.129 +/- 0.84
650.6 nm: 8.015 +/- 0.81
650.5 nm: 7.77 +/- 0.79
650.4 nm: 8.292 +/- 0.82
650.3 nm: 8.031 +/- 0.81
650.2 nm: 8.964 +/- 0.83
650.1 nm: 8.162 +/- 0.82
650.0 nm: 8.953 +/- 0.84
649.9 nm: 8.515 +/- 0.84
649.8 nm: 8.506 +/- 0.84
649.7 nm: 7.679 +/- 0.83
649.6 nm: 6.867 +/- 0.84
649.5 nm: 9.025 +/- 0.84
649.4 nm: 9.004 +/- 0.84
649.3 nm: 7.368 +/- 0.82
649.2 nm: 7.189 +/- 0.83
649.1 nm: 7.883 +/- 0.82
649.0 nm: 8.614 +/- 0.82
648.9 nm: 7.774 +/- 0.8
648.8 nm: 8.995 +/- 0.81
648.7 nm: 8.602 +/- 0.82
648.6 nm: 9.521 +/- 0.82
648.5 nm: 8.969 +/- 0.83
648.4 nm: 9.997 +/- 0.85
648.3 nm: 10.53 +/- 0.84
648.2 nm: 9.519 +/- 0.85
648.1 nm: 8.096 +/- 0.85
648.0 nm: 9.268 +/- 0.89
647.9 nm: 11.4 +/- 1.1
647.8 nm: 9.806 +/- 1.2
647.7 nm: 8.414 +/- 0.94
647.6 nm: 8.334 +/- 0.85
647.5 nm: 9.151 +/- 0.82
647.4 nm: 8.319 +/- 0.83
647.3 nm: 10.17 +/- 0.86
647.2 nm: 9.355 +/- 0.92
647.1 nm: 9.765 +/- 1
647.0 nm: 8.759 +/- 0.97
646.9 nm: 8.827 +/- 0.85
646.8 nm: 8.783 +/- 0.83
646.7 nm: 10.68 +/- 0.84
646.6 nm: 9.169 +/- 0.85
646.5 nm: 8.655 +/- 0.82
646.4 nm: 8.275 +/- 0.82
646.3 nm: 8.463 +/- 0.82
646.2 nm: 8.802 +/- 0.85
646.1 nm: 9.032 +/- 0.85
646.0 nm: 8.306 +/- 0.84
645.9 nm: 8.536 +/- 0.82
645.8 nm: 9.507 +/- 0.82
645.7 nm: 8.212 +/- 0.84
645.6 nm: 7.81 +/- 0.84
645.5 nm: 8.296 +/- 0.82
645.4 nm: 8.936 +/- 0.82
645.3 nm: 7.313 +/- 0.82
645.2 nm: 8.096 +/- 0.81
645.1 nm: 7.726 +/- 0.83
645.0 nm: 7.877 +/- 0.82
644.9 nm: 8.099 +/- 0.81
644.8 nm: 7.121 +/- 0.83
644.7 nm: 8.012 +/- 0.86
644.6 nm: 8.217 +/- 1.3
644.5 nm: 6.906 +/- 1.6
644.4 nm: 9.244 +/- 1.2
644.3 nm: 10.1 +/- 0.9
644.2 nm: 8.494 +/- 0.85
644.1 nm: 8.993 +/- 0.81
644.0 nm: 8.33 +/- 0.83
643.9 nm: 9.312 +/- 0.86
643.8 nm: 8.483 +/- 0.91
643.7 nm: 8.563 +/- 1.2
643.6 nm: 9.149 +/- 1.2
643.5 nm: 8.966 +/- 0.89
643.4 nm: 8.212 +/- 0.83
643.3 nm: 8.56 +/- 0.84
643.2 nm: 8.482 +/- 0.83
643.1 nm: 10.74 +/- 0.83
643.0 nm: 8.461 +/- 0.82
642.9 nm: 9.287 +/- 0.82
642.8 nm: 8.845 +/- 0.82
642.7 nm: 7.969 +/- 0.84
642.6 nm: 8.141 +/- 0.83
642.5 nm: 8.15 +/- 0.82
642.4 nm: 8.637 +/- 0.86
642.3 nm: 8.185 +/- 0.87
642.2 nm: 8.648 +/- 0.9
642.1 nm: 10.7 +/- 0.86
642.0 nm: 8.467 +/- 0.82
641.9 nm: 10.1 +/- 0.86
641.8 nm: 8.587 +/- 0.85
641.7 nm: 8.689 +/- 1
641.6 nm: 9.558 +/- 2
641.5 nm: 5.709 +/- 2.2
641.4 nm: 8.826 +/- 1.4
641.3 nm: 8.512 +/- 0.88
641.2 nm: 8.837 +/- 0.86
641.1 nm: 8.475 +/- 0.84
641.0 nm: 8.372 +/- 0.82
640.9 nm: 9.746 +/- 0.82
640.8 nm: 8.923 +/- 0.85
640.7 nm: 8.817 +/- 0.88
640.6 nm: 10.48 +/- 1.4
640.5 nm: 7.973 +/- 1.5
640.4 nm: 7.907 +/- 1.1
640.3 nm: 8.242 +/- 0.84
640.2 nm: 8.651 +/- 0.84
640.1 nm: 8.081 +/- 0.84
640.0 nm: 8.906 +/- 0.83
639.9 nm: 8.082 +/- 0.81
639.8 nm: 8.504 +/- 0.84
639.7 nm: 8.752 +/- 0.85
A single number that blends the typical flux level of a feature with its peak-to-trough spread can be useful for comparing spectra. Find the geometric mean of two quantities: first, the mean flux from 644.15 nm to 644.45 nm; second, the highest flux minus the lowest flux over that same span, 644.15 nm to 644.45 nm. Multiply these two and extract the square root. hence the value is 3.9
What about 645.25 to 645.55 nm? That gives 3.6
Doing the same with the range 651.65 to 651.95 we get 2.4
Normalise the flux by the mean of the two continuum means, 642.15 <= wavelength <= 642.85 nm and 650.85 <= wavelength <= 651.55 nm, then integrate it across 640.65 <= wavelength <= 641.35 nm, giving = 0.732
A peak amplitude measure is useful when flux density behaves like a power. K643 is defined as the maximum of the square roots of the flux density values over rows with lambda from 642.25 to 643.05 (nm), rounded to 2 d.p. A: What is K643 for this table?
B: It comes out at 3.05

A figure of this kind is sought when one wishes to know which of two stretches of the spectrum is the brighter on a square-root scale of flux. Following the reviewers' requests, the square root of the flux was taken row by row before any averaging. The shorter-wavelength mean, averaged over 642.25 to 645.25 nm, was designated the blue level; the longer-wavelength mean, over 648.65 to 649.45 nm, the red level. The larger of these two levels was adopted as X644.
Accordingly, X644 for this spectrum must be 2.91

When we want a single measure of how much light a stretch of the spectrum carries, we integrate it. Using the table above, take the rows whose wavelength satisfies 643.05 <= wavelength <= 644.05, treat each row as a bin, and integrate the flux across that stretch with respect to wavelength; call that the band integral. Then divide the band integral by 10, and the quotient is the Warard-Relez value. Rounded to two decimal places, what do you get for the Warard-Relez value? 0.89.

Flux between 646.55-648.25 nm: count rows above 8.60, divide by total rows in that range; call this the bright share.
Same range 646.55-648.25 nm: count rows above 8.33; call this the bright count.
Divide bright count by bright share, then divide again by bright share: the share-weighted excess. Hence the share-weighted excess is 26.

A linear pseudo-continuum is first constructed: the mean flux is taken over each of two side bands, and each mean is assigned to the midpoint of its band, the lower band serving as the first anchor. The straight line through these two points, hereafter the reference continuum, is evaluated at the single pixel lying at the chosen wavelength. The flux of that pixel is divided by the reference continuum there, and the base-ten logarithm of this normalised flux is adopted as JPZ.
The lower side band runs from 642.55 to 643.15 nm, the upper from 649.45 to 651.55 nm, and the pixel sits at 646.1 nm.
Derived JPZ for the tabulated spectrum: 0.02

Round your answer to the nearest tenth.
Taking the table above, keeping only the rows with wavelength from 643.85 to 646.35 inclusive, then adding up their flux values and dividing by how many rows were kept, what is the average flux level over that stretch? 8.4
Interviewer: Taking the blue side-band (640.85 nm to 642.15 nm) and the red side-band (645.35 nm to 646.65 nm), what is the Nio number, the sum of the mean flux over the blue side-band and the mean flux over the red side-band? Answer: 17.4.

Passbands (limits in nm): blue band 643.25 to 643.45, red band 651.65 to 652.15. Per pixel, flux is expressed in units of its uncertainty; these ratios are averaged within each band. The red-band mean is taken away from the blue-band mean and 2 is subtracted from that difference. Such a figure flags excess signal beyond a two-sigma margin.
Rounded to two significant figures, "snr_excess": -1.4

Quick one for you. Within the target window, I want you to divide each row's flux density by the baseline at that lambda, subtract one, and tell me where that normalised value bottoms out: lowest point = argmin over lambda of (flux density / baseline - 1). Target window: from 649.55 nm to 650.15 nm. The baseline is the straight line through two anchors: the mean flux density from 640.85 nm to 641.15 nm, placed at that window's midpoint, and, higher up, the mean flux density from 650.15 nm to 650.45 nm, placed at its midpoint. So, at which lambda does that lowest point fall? 649.6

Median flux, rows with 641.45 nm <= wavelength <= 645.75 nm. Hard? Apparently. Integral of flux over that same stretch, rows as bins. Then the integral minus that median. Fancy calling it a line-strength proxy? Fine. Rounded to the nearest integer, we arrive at 28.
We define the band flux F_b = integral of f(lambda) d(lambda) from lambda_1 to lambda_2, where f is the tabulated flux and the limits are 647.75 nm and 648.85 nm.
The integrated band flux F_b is 10.5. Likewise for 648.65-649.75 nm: 8.9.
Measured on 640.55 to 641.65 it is 9.6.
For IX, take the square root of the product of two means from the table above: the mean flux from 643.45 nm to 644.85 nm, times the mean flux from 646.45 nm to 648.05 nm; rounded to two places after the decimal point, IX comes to 8.93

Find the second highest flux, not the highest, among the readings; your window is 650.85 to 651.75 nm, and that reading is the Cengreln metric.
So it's 8.729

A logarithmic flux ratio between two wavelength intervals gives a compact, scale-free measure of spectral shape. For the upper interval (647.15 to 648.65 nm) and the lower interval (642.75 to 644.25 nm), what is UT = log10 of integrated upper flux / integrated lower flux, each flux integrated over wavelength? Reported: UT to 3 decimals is 0.025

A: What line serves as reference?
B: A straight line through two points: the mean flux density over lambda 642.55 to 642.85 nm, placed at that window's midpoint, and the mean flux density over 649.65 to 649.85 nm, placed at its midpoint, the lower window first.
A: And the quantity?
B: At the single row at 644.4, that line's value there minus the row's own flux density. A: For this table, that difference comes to -1.0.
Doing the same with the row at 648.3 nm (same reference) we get -2.4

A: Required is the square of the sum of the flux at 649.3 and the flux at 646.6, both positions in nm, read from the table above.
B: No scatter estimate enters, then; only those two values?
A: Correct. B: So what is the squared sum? 273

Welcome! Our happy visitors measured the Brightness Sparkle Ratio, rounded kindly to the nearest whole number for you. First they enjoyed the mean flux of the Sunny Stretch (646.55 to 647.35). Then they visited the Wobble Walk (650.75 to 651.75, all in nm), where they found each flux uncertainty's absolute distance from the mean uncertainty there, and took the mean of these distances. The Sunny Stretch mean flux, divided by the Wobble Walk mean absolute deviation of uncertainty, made 210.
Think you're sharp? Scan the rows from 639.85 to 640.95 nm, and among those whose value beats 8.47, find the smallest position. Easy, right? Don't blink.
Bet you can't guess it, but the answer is 640.0 nm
